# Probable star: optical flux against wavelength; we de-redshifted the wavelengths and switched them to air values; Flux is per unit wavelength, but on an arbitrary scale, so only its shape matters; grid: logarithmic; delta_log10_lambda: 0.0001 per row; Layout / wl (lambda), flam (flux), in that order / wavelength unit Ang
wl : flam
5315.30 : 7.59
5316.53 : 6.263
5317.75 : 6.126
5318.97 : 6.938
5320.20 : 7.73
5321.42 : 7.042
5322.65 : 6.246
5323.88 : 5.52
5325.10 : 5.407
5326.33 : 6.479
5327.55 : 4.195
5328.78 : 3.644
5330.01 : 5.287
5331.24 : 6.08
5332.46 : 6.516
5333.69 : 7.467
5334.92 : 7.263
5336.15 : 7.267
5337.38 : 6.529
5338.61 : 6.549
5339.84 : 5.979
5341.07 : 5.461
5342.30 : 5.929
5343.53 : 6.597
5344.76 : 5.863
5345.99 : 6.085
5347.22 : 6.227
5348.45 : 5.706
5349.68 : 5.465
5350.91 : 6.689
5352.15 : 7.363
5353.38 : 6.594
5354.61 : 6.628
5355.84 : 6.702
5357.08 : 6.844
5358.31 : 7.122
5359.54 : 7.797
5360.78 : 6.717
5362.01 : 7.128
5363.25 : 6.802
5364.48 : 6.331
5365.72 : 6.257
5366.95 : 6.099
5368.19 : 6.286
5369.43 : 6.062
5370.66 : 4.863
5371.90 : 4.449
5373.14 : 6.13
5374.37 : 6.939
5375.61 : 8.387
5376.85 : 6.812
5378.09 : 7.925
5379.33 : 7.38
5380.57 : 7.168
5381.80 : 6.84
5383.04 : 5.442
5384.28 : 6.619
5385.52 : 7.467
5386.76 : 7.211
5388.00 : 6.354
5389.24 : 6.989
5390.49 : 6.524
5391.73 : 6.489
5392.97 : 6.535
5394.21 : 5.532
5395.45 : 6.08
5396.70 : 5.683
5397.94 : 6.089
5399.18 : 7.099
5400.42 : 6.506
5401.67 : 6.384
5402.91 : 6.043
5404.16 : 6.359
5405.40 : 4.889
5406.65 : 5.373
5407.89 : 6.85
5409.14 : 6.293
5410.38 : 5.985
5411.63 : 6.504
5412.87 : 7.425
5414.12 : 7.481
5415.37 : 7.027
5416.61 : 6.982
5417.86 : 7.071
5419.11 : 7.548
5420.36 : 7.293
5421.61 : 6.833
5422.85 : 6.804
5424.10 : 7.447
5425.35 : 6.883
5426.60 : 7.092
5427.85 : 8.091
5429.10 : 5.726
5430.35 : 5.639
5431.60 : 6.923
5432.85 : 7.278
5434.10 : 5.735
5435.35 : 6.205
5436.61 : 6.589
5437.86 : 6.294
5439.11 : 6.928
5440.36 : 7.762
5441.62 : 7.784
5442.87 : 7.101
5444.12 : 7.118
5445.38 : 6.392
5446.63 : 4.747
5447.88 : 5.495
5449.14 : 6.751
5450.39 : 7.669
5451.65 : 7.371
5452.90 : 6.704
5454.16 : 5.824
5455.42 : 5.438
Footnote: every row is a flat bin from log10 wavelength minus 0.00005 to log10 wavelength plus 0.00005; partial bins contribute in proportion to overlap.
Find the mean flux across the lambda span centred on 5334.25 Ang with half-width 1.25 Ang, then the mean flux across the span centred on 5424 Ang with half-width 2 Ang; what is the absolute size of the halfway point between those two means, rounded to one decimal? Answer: 7.2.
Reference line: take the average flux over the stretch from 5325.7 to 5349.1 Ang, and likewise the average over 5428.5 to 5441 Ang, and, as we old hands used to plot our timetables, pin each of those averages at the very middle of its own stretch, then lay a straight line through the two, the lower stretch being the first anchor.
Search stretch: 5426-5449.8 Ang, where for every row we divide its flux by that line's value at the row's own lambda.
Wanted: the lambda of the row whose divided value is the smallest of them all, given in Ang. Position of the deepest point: 5446.63 Ang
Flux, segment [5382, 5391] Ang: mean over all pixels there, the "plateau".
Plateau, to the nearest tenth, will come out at 6.7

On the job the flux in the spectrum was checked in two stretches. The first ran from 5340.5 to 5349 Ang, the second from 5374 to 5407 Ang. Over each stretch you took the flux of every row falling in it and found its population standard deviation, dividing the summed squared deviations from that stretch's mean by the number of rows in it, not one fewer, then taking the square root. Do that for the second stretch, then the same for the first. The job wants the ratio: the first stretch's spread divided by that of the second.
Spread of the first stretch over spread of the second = 0.438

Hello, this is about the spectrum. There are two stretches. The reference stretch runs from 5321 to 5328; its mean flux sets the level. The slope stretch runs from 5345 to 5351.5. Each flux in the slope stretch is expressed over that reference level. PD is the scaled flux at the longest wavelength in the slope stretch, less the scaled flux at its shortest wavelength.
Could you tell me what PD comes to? 0.10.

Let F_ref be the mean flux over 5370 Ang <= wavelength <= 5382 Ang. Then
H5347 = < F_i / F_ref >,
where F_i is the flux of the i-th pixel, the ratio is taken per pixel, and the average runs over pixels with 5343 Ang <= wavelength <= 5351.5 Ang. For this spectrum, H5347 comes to 0.91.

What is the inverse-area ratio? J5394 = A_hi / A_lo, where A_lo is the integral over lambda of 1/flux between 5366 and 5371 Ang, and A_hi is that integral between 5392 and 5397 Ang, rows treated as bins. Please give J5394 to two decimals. 0.98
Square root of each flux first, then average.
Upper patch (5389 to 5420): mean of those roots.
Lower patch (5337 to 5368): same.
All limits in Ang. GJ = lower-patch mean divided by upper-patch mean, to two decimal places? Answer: 1.00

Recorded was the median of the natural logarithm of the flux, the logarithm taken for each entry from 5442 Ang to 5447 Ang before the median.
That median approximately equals 1.91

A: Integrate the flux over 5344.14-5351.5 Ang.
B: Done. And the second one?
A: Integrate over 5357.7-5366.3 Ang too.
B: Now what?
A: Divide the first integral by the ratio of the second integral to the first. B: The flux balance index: 33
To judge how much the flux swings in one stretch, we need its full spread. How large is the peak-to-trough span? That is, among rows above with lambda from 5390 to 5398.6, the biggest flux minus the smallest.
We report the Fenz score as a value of 1.0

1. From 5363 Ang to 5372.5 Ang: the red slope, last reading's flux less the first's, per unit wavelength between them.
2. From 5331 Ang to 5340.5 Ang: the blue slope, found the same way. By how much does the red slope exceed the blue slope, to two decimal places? -0.26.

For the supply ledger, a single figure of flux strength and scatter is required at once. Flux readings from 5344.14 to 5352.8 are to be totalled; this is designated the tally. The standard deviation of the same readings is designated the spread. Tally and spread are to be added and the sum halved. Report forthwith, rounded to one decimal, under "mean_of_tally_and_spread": 22.0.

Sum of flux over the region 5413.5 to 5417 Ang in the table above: 21.5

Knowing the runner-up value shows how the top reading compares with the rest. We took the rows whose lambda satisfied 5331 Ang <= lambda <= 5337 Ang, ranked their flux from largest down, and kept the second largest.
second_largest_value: 7.267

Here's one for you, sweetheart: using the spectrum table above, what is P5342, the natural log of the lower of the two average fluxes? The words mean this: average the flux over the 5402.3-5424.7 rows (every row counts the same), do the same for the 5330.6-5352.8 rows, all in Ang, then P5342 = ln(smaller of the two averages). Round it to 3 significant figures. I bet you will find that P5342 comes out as 1.85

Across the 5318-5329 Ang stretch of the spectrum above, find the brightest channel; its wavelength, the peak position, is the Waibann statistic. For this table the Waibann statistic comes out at 5320.20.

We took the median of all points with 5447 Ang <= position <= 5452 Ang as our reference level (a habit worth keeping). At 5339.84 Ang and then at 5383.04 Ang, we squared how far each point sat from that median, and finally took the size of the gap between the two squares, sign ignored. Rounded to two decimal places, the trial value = 1.45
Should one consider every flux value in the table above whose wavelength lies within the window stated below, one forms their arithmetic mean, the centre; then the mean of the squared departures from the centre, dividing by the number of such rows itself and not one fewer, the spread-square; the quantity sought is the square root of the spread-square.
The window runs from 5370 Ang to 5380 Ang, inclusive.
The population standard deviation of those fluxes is 1.30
